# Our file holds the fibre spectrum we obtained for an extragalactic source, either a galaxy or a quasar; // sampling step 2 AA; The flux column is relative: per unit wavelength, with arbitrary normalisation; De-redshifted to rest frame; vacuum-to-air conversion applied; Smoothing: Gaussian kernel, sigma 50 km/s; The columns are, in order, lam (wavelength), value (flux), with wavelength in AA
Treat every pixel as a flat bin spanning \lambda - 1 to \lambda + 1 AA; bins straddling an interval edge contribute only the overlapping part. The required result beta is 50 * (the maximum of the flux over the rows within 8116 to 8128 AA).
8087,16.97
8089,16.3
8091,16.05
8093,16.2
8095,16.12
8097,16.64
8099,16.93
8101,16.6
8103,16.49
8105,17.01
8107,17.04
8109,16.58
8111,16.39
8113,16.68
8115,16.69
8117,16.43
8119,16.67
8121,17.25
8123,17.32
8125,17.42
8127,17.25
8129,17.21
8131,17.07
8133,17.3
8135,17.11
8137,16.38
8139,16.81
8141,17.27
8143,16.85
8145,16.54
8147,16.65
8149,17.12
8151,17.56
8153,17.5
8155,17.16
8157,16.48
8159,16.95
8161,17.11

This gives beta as 871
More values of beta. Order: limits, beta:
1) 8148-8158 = 878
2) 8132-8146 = 865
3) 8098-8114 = 852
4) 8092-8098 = 832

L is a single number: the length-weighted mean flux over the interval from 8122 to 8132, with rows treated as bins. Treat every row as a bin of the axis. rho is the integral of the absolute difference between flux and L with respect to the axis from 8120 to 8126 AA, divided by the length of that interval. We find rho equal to 0.08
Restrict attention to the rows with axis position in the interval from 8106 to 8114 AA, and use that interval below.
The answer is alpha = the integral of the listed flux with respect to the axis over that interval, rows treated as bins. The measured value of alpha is 133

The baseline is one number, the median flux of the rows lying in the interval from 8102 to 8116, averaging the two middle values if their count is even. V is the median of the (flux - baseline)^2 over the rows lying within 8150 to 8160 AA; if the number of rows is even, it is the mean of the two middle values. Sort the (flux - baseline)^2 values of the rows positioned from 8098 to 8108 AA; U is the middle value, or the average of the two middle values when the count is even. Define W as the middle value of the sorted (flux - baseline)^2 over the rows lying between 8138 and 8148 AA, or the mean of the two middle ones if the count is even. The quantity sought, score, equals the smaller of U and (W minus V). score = -0.21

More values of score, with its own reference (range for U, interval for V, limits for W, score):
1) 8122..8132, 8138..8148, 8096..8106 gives 0.02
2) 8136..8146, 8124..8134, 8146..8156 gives -0.09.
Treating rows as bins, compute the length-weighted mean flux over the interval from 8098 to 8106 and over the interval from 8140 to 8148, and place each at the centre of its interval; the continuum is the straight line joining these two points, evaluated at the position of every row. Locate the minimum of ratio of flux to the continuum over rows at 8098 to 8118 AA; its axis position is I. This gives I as 8111 AA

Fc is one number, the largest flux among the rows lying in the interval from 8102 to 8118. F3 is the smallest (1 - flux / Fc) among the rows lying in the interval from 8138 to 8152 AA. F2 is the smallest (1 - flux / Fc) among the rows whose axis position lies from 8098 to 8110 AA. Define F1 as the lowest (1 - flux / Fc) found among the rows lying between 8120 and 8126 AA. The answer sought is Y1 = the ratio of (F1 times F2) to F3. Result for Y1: 0.0000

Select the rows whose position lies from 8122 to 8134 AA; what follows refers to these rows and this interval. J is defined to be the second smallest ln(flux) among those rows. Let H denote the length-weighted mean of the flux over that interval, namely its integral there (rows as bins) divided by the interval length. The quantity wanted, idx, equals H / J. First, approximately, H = 17.3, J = 2.85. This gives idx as 6.07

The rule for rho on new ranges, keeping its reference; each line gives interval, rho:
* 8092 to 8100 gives 0.78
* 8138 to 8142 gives 0.23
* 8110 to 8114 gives 0.72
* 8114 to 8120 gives 0.66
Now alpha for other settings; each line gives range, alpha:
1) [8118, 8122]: 68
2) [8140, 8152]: 204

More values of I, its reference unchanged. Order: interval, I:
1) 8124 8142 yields 8137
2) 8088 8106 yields 8091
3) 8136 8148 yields 8137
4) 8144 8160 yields 8157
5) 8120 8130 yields 8129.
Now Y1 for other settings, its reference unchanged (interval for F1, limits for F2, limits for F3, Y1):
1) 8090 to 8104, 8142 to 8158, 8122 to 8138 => 0.0088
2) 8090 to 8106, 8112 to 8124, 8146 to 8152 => 0.0009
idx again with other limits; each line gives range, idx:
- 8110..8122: 5.96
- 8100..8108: 5.97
